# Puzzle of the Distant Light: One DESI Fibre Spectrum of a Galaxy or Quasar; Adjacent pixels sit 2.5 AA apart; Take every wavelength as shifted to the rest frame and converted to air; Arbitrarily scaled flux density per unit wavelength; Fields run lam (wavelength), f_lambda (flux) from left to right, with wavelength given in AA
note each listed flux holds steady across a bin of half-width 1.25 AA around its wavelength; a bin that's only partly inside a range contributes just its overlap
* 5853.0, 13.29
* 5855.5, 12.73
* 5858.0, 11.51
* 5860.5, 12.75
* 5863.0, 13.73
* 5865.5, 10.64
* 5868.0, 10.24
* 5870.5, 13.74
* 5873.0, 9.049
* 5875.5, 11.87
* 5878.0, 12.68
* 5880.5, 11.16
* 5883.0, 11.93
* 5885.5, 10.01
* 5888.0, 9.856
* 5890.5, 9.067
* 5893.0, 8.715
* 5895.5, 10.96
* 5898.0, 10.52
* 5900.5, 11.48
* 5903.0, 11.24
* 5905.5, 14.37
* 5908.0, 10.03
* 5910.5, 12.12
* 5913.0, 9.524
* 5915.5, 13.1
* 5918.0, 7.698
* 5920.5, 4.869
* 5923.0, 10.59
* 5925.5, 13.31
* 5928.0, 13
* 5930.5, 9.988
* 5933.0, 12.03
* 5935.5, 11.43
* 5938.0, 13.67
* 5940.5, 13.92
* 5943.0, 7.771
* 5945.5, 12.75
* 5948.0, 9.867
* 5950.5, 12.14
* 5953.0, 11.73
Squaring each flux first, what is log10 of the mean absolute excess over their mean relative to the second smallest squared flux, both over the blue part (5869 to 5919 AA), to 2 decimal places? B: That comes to -0.39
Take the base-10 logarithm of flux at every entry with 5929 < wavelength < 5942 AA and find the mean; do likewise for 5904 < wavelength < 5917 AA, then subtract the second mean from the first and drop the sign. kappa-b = 0.016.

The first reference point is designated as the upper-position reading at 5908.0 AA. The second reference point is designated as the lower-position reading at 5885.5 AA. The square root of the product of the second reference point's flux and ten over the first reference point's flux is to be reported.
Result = 3.16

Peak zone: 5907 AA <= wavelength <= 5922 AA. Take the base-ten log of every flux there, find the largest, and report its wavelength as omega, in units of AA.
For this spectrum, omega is 5915.5 AA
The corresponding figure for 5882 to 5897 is 5883.0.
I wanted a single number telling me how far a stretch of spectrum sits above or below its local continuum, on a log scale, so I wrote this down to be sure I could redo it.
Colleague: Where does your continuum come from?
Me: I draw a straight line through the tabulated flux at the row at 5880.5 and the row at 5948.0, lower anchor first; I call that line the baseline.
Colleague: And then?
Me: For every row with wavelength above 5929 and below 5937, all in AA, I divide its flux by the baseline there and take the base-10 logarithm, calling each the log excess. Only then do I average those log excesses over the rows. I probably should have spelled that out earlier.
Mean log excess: 0.04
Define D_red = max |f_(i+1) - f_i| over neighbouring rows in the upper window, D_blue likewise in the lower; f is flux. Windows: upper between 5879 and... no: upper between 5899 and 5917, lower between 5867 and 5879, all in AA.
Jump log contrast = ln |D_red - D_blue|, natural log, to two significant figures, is -1.0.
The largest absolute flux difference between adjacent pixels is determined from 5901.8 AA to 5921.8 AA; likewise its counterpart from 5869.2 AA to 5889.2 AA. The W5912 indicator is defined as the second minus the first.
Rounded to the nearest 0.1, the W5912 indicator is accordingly -0.7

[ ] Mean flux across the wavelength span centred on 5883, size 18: 10.9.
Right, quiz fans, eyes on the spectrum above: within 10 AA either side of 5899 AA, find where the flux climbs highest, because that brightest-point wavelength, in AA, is 5905.5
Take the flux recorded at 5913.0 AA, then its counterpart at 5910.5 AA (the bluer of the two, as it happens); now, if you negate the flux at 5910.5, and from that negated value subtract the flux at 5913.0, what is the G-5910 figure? -21.6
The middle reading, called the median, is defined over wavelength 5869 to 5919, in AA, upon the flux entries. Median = 11.1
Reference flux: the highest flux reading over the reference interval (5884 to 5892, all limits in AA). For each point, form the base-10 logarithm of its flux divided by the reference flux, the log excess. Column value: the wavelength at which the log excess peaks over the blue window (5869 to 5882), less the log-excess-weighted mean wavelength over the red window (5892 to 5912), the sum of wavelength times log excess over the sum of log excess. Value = -35.5 AA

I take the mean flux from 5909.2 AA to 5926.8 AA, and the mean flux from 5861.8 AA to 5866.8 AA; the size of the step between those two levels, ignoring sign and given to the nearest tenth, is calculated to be 2.0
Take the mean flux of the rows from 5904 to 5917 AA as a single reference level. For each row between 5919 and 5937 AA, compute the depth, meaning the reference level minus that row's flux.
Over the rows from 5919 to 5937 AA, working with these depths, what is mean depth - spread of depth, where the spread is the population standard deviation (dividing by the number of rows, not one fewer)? -1.6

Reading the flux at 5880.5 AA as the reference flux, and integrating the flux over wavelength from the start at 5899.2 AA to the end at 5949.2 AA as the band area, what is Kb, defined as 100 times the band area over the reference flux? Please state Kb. 4990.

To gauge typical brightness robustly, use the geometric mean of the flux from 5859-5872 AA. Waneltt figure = 12.1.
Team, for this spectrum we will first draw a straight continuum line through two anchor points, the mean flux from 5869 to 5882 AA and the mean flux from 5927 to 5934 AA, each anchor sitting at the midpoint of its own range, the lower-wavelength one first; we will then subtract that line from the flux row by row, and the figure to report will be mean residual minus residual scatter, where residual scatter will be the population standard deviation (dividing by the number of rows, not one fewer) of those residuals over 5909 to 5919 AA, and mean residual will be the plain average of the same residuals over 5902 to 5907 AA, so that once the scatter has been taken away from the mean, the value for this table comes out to -1.0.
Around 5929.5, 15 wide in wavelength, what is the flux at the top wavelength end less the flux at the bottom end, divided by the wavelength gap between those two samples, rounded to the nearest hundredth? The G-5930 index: 0.07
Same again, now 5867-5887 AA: -0.01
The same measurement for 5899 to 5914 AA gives -0.16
